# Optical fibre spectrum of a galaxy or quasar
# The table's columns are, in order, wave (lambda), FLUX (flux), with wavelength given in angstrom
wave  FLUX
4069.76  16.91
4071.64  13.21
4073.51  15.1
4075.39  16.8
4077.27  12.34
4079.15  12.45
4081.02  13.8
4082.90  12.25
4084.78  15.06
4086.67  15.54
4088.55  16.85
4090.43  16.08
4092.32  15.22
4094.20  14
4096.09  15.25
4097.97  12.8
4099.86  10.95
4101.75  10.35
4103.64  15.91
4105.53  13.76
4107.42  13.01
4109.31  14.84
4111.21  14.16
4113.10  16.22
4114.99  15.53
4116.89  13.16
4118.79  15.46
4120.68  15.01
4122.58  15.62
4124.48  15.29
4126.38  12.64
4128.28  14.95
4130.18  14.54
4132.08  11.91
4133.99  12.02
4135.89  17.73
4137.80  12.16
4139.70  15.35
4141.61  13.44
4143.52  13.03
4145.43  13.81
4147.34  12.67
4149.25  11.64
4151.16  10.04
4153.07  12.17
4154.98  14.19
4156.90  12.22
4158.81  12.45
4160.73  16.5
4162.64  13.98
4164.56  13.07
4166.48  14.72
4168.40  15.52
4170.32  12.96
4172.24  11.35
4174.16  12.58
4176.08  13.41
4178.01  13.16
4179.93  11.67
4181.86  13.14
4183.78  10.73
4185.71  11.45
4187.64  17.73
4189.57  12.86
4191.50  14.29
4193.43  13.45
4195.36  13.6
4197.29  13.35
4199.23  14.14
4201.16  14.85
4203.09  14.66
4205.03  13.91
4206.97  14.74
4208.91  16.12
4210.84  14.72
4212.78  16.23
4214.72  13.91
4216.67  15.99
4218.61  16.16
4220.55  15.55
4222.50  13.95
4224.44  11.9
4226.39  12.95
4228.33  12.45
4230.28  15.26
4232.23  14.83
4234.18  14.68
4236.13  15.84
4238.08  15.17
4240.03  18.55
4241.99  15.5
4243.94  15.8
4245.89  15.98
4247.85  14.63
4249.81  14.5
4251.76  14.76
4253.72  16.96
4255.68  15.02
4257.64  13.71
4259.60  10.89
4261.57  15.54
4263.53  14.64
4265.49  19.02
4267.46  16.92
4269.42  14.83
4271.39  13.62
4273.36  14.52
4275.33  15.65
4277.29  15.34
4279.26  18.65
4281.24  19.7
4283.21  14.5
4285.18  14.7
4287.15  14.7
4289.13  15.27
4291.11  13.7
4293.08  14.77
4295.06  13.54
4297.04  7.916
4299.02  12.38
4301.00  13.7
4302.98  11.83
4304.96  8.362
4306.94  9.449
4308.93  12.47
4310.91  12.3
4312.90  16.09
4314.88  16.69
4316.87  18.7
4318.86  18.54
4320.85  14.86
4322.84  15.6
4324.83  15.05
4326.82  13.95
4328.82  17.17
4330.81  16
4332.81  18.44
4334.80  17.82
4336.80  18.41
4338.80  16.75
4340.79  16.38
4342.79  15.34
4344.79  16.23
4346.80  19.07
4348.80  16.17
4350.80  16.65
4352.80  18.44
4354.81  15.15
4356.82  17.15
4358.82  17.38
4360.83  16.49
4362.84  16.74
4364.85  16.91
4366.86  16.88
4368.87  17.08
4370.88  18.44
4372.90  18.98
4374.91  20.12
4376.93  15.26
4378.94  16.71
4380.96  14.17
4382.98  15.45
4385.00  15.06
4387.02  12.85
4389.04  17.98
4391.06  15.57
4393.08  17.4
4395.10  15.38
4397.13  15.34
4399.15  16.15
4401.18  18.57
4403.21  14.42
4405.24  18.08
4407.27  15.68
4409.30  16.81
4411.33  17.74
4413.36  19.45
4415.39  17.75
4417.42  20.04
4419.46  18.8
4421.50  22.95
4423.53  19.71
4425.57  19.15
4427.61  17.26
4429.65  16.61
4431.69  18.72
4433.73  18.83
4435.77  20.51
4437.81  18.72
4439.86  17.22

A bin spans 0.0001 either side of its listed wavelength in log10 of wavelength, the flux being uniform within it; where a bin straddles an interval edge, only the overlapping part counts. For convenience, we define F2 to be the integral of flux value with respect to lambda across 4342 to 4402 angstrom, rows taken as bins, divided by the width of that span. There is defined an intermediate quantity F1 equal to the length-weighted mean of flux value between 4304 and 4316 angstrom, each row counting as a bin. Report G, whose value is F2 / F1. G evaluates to 1.32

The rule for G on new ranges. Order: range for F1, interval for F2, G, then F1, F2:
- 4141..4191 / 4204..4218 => 1.15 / 13.1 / 15.1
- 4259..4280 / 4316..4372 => 1.09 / 15.5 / 16.8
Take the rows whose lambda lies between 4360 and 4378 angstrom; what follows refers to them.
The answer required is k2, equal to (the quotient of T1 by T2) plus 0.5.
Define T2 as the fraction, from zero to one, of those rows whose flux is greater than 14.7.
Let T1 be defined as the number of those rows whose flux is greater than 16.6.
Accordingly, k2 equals 7.5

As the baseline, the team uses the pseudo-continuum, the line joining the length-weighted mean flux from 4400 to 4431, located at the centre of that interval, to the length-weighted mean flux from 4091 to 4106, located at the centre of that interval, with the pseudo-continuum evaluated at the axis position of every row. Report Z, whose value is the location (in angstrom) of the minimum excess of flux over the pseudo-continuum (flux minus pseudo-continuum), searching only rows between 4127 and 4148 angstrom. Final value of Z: 4132.08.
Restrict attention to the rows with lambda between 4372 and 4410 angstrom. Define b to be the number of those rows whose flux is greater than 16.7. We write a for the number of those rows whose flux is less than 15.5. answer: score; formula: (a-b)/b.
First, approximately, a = 8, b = 8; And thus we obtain 0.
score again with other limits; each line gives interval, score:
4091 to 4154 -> 27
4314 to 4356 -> 0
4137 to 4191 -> 24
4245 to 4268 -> 1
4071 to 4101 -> 5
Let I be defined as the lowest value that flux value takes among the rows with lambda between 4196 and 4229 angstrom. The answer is 11.9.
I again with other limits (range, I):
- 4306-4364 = 9.449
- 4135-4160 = 10.04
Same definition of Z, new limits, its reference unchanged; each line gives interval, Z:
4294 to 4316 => 4297.04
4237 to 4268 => 4259.60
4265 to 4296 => 4295.06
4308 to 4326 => 4310.91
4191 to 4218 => 4197.29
